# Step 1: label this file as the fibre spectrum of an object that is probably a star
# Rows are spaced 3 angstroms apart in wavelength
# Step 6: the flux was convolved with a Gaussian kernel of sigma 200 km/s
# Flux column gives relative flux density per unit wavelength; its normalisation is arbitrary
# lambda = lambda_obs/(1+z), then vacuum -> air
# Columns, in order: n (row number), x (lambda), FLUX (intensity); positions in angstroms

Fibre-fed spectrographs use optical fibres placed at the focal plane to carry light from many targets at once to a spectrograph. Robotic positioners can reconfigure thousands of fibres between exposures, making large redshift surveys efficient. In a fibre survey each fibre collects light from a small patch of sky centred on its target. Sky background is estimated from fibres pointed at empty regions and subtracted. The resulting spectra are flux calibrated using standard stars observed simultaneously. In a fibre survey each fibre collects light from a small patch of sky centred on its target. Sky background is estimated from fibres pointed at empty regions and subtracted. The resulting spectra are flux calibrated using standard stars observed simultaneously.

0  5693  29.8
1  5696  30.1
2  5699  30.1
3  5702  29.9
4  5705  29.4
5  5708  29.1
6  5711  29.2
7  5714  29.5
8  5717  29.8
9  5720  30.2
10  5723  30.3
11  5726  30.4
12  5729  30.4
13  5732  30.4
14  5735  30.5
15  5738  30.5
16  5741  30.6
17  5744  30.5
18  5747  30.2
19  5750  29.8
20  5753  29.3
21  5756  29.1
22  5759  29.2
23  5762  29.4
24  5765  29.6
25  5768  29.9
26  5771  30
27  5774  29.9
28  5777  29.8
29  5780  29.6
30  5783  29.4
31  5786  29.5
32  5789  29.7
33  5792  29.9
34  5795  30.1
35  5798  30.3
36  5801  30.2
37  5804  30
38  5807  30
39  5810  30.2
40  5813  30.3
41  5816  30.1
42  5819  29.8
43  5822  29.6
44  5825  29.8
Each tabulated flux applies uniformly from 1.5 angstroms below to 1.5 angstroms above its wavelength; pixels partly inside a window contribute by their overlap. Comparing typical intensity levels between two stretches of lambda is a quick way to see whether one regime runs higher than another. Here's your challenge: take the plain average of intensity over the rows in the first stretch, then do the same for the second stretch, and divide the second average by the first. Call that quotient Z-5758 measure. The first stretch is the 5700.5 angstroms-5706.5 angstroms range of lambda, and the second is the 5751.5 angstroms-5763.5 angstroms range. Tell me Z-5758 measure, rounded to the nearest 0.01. 0.99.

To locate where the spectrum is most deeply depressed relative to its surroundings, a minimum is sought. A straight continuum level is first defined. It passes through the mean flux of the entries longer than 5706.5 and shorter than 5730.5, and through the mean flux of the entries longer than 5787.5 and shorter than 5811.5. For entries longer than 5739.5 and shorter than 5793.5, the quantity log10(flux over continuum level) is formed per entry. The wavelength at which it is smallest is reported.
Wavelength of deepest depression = 5756 angstroms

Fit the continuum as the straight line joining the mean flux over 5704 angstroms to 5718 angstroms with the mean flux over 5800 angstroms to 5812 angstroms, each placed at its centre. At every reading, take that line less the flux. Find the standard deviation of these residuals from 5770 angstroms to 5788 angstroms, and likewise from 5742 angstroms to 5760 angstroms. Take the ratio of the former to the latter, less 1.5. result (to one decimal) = -1.1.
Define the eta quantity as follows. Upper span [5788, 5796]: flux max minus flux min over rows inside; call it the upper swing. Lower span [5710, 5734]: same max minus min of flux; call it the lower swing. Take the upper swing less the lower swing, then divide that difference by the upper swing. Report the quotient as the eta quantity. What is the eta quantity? -2.0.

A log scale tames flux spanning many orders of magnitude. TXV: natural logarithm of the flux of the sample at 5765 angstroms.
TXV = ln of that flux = 3.388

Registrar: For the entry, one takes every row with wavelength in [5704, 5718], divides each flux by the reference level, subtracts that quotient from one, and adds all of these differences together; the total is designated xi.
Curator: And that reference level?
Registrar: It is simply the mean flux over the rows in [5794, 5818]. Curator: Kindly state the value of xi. 0.12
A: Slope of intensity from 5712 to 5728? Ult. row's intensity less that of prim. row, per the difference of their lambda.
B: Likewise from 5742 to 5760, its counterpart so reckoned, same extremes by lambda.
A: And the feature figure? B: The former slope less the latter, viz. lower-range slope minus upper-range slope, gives 0.16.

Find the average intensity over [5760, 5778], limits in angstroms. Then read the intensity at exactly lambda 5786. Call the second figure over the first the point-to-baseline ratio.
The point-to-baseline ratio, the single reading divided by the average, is 0.99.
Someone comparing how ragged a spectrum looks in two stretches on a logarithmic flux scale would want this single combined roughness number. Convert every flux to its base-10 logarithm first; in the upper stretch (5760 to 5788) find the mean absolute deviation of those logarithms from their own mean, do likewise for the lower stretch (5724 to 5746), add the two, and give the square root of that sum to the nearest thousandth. 0.061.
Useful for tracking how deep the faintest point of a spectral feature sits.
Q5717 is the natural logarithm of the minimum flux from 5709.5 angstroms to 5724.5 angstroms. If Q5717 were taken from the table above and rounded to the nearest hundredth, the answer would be 3.37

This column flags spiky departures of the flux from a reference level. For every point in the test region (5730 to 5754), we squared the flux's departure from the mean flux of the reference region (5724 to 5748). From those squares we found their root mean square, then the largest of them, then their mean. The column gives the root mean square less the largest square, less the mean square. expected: -1.0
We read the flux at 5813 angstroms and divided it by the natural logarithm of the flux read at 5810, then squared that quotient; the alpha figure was 79.1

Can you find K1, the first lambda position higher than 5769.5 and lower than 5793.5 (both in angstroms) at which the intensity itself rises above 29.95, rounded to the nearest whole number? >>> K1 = 5771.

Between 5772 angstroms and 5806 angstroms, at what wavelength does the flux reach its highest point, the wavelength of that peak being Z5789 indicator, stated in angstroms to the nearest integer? 5798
